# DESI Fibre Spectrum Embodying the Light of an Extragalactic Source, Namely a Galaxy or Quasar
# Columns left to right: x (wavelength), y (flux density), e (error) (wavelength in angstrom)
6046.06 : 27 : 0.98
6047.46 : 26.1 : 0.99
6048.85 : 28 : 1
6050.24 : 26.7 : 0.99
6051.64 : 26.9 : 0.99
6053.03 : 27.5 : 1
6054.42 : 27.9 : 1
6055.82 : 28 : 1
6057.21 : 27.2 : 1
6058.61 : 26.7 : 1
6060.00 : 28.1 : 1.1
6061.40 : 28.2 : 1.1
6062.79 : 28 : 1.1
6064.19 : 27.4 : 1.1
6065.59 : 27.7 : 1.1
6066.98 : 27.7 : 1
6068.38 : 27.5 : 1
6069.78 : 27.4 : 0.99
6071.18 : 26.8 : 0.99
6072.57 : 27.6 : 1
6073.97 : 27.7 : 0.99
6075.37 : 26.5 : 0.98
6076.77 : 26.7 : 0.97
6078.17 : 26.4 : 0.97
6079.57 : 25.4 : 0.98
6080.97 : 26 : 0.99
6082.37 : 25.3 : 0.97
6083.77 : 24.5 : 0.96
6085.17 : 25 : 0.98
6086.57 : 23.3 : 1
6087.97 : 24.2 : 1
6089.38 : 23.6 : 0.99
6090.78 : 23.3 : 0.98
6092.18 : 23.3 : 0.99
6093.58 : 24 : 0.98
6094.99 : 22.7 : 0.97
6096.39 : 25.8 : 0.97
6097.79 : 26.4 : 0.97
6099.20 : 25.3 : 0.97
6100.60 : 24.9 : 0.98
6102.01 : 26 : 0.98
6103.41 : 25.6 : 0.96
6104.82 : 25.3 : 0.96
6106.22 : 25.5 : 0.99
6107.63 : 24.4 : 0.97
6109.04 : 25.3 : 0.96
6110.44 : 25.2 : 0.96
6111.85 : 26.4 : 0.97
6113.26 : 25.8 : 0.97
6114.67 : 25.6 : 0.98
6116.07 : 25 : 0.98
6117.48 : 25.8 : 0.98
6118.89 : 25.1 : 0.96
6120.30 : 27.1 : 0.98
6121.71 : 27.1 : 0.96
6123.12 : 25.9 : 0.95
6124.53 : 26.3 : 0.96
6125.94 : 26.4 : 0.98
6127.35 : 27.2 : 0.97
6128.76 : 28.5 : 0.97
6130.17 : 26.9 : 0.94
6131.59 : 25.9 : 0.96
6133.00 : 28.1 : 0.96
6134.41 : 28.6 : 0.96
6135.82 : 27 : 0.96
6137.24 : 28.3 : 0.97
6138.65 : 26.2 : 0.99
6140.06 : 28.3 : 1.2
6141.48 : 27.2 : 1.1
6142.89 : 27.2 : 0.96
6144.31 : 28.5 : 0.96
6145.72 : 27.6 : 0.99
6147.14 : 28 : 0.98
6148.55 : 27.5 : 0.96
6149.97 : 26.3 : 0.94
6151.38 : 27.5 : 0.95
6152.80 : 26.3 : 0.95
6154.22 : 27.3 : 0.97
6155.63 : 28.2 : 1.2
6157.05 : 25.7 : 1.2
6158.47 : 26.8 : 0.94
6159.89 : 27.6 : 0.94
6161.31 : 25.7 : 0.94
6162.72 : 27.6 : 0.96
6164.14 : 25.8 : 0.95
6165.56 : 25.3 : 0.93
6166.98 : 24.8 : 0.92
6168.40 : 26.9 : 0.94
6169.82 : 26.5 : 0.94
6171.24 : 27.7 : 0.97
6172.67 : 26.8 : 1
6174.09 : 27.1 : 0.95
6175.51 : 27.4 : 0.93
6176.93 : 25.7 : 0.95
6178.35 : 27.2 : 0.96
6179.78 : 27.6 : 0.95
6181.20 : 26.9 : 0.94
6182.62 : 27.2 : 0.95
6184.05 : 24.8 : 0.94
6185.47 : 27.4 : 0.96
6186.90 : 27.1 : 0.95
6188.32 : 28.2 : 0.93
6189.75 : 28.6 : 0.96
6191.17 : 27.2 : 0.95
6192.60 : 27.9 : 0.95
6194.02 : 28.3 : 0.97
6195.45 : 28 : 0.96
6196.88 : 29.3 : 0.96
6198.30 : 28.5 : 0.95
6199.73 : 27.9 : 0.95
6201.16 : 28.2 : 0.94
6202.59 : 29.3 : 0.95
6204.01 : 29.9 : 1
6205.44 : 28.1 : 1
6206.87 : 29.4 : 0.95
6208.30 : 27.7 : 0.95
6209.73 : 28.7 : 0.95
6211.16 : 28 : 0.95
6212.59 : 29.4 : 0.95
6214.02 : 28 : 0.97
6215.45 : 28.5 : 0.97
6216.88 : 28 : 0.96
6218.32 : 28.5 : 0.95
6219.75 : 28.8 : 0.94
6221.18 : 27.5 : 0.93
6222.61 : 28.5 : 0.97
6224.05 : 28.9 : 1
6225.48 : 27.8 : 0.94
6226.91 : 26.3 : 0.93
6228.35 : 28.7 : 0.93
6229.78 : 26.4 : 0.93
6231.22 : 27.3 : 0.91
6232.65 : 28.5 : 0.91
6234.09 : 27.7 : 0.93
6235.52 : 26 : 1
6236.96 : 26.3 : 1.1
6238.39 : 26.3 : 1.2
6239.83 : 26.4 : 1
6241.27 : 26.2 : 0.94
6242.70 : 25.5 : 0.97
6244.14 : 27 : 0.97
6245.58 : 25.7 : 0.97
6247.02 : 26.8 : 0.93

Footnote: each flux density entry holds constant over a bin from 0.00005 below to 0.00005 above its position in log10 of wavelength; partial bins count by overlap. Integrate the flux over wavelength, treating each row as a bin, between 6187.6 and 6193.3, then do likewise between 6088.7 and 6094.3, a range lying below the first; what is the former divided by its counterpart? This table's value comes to 1.21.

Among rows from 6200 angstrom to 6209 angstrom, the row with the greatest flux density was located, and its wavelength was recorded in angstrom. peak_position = 6204.01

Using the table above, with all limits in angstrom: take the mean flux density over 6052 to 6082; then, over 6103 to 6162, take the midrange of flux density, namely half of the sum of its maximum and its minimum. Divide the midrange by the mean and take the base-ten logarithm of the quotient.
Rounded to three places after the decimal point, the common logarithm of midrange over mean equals -0.012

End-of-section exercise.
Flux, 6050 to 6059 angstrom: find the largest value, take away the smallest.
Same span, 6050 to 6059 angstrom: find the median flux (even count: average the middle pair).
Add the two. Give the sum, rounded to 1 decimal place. 28.5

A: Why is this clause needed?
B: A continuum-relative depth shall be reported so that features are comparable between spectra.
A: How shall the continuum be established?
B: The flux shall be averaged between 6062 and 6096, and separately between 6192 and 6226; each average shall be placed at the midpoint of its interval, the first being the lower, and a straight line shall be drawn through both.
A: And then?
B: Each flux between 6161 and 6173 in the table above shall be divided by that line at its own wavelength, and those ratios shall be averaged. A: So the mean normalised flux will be 0.95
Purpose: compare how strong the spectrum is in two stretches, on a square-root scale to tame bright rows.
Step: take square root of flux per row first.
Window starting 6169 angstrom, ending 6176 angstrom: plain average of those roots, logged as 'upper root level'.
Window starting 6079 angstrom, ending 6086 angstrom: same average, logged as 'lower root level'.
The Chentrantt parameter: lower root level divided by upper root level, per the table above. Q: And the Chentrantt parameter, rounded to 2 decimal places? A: 0.97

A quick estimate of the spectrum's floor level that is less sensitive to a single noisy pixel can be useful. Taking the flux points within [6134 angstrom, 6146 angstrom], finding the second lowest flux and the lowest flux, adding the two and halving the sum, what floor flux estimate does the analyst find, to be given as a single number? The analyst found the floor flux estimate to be 26.6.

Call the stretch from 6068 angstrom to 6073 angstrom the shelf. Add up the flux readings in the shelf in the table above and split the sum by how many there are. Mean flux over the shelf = 27.3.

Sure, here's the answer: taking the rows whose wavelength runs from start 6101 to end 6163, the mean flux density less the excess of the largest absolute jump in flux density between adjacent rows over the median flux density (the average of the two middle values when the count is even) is 51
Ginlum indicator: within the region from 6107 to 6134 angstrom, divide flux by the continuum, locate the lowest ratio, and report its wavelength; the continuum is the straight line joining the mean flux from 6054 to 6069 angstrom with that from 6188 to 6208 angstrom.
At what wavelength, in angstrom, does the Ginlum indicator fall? 6107.63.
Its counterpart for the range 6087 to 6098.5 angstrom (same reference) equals 6094.99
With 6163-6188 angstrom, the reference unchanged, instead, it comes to 6184.05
